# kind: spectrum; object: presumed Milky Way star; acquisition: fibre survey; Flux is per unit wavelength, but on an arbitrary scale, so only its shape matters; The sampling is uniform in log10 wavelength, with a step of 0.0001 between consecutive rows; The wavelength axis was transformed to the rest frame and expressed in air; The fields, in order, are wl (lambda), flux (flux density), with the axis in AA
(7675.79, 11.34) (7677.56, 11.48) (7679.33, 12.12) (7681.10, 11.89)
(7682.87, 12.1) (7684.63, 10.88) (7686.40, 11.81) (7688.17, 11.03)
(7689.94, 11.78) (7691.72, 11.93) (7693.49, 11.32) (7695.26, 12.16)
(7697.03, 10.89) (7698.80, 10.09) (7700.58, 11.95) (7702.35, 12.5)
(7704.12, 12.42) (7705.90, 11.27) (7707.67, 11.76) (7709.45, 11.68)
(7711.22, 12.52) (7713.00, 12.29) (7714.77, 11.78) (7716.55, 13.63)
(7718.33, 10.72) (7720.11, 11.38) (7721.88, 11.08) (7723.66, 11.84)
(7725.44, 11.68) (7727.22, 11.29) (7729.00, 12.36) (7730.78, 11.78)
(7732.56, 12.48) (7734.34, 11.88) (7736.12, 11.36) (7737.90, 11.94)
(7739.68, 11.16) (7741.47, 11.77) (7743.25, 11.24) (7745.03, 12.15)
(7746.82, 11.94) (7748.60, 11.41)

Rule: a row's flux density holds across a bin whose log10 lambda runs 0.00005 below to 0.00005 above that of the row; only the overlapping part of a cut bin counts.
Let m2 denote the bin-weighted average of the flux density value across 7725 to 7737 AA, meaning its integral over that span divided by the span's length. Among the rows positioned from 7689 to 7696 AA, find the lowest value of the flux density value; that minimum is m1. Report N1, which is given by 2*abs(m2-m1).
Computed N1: 1.0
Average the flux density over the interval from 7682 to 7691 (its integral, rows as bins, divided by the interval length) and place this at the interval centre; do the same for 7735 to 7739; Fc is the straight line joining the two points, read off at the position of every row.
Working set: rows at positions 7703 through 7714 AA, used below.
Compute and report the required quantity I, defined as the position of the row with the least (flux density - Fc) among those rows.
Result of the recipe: 7705.90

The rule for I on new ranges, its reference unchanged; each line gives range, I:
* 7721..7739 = 7721.88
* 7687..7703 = 7698.80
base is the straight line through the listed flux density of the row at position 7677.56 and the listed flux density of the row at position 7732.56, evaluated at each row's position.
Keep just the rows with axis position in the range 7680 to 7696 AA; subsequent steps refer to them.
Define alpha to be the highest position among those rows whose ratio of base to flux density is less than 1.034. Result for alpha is 7695.26 AA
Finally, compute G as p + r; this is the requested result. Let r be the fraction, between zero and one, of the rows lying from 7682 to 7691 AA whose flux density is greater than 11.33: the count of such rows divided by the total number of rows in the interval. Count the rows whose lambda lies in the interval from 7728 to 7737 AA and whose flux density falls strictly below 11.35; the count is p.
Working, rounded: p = 0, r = 0.60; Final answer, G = 0.6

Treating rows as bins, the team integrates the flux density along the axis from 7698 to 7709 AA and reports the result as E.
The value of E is 128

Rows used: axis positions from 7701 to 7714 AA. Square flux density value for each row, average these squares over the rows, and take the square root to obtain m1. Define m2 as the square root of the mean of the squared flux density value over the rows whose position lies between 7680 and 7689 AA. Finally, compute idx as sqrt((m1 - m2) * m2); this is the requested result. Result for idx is 2.45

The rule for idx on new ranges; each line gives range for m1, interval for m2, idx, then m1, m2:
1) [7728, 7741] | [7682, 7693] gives 1.74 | 11.9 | 11.6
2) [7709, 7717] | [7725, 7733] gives 2.38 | 12.4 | 11.9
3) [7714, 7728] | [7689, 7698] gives 0.96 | 11.7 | 11.6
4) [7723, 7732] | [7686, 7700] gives 2.14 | 11.8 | 11.4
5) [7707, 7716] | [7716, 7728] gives 1.93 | 12.0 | 11.7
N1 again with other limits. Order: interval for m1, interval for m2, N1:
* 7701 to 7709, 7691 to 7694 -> 0.8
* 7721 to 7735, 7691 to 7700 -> 0.4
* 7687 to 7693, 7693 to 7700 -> 0.2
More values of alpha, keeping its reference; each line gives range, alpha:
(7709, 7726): 7716.55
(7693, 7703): 7702.35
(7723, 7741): 7732.56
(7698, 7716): 7714.77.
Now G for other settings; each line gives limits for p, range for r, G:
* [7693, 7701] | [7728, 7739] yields 4.0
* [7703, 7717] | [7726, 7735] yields 1.8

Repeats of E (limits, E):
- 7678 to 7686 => 94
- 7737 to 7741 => 46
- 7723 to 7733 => 119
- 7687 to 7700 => 147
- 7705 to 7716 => 131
